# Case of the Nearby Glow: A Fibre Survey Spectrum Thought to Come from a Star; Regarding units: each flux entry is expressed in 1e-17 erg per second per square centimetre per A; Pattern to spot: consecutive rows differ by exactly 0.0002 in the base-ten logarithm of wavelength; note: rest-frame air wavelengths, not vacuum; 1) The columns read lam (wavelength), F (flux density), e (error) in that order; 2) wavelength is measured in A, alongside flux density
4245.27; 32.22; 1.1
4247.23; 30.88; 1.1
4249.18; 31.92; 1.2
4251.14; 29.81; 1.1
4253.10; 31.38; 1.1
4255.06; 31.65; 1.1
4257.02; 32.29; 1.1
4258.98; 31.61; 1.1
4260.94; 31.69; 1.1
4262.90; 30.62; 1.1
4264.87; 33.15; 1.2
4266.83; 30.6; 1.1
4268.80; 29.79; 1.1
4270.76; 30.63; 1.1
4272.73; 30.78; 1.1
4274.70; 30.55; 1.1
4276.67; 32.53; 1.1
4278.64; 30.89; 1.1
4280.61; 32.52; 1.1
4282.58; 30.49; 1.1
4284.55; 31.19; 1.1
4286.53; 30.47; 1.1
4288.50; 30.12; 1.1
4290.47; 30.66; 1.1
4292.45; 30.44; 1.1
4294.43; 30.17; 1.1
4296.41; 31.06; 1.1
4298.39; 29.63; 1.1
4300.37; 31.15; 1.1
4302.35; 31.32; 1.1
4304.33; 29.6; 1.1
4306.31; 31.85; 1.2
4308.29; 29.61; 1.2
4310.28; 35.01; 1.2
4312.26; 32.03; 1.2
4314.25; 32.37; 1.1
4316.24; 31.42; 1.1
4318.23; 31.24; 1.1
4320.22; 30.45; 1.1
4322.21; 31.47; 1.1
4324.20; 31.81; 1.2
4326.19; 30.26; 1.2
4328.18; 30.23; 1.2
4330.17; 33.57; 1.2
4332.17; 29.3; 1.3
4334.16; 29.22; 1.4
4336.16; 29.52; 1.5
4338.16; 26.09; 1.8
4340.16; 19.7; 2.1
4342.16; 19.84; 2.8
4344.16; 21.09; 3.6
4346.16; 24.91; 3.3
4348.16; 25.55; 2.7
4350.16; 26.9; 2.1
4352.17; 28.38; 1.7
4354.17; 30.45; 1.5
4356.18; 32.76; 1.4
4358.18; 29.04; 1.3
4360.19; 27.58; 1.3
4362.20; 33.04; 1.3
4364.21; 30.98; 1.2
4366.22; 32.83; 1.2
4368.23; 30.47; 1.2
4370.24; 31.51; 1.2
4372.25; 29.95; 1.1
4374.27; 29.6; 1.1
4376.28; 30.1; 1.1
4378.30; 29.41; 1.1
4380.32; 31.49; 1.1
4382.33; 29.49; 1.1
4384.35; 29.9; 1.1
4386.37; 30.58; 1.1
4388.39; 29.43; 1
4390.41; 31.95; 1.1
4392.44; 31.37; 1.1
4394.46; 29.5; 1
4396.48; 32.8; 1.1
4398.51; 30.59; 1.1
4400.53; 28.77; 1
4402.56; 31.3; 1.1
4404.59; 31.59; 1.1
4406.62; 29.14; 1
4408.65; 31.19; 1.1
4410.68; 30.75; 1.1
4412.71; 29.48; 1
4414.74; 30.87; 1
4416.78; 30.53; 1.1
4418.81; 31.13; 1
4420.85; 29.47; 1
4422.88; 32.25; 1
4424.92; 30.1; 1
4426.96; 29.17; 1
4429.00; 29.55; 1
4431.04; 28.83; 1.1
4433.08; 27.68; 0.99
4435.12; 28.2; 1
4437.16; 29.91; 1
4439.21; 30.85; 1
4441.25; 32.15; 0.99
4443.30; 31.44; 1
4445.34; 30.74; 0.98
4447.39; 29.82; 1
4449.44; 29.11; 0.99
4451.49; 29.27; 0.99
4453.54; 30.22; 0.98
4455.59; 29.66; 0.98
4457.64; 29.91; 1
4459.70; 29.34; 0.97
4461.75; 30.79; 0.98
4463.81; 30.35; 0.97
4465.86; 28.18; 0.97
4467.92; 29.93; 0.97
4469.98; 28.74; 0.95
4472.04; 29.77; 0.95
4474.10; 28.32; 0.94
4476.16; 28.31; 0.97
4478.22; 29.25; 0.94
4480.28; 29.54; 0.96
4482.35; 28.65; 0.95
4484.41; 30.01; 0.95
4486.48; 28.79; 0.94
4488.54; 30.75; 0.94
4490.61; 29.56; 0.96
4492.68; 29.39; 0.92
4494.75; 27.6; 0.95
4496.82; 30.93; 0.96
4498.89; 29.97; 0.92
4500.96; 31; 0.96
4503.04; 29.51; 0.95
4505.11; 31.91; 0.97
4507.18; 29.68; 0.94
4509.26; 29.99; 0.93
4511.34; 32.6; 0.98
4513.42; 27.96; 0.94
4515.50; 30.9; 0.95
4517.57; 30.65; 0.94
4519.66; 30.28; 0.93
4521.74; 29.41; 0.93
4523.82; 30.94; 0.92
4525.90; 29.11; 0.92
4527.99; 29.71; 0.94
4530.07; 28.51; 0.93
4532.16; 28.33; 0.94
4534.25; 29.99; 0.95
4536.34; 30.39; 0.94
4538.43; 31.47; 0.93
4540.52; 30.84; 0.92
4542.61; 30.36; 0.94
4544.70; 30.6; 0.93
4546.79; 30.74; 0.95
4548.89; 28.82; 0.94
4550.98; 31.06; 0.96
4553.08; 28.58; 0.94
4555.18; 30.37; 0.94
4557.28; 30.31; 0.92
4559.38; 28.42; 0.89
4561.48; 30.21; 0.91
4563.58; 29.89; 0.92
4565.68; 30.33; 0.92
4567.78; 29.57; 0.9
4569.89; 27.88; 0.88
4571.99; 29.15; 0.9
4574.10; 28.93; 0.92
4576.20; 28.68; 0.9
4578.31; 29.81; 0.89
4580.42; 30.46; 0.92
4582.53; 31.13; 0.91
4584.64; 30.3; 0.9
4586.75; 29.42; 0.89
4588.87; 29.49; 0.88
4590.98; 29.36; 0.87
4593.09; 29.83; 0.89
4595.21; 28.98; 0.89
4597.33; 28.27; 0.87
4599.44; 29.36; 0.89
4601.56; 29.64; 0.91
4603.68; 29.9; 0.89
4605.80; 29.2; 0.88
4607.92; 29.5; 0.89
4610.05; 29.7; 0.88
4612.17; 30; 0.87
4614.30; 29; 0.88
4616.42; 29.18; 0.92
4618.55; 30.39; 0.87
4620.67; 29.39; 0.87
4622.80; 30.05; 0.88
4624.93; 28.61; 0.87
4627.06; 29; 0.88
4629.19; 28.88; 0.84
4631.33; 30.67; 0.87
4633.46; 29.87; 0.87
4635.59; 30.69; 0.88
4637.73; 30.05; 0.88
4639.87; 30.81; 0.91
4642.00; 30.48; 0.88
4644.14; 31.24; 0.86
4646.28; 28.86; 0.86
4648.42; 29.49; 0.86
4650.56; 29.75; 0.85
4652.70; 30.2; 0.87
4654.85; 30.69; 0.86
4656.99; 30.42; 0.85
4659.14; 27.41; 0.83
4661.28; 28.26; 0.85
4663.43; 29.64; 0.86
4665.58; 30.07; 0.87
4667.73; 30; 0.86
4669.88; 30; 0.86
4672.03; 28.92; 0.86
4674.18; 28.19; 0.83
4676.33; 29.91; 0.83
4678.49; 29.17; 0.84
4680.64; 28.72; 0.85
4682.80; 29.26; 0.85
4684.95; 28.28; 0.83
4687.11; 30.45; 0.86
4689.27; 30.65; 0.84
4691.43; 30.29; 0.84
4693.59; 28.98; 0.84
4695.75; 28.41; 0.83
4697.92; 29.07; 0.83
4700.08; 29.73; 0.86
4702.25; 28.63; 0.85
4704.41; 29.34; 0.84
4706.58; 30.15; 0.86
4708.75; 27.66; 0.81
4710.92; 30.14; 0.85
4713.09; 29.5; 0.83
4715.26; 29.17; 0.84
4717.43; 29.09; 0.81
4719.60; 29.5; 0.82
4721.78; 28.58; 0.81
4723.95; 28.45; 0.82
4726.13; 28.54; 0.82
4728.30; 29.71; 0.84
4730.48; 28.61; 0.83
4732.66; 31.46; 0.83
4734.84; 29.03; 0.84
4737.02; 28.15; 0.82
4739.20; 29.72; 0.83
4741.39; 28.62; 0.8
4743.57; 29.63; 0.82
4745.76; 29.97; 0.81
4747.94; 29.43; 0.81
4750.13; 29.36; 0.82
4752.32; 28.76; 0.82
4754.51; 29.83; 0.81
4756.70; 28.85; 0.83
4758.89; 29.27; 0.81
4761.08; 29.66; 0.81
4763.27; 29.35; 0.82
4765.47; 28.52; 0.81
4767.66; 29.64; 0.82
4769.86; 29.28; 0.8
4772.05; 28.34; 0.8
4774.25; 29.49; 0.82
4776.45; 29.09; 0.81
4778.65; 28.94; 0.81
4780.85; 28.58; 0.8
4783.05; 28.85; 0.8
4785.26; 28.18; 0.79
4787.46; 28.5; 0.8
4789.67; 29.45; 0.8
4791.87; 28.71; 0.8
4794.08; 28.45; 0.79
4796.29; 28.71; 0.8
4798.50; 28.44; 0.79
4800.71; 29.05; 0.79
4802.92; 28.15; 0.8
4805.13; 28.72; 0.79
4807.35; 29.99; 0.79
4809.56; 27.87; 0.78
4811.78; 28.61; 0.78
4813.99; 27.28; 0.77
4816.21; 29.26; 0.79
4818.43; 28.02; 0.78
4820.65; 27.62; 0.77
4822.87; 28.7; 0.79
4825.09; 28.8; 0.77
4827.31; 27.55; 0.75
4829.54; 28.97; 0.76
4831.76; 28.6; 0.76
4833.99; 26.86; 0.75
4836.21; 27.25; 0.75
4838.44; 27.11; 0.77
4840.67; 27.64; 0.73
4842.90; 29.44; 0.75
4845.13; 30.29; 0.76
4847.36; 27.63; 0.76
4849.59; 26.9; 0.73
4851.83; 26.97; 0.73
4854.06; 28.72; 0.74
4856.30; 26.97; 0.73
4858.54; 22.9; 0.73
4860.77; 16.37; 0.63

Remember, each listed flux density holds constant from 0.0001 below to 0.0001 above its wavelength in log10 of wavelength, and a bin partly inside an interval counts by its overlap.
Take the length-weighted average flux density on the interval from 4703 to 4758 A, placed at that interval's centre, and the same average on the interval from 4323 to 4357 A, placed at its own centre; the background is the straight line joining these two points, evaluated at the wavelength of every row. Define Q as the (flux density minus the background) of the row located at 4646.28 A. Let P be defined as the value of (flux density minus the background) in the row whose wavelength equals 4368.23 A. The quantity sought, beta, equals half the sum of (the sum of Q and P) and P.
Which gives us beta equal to 3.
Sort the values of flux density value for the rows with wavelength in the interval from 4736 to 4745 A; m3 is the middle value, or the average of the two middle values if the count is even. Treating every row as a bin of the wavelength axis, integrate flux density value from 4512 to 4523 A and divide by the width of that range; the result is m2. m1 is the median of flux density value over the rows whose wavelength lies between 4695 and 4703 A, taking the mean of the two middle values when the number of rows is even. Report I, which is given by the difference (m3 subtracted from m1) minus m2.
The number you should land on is -30.2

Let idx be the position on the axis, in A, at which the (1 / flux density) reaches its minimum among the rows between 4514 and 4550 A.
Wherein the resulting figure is 4538.43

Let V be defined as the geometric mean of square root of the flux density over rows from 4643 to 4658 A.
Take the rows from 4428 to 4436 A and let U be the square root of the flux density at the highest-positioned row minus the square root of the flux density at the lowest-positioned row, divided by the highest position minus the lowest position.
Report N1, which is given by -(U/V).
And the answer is 0.0037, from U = -0.0205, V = 5.48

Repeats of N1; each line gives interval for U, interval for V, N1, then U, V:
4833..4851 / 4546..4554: 0.0000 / 0.0002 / 5.46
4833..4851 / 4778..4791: 0.0000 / 0.0002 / 5.36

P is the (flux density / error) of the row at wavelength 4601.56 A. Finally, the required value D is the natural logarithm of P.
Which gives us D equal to 3.48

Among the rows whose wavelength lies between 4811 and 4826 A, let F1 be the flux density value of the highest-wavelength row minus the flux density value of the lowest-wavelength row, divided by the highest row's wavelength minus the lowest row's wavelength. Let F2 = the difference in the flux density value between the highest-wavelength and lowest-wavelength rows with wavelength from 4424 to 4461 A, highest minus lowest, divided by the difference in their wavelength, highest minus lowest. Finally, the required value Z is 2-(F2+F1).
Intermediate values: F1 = 0.014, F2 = -0.022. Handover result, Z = 2.01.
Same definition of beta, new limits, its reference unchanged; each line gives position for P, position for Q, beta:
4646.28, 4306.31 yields 2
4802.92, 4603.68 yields -1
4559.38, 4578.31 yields 0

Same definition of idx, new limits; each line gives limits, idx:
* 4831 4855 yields 4845.13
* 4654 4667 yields 4654.85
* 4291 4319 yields 4310.28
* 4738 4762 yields 4745.76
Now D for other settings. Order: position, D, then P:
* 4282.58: 3.32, 27.7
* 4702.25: 3.52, 33.7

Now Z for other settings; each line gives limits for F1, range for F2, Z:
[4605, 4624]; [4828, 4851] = 2.05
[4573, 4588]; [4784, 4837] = 1.98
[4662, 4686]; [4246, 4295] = 2.08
